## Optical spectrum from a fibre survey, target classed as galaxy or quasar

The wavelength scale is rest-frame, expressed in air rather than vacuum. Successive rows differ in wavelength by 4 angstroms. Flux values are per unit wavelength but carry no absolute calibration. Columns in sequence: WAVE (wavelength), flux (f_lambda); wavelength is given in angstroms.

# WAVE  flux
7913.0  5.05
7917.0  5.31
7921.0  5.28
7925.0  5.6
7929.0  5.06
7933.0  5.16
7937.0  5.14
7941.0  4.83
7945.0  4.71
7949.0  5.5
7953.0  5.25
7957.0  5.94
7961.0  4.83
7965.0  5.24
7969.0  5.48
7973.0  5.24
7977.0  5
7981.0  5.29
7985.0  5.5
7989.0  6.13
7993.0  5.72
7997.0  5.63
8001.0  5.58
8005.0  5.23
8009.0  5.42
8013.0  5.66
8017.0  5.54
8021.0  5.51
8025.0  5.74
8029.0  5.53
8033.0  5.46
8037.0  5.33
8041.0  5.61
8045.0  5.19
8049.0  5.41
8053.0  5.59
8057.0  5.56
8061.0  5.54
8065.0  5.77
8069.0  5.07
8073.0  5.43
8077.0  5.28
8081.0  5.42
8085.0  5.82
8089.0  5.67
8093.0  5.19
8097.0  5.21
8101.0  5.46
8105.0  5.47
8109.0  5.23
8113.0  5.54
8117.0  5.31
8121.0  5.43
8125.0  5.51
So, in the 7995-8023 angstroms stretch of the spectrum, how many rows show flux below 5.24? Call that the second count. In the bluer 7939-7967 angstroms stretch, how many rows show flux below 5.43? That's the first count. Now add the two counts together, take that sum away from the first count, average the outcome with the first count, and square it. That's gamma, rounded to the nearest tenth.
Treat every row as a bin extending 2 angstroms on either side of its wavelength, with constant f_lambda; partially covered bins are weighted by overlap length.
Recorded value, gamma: 4.0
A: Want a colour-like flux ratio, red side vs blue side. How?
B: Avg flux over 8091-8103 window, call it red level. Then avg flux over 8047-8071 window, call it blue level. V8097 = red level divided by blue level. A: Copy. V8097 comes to 0.96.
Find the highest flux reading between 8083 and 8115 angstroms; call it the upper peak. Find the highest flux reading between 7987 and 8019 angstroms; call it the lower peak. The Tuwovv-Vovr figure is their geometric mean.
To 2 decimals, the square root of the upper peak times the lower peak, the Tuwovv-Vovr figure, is 5.97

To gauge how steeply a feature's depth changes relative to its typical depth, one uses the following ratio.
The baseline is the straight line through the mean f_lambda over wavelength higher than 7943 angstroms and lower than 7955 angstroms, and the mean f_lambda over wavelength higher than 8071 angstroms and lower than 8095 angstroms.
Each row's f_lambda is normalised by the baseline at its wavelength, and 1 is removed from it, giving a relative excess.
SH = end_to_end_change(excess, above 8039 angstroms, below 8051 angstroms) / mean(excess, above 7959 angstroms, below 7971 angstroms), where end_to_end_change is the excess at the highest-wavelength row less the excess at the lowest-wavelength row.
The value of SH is 26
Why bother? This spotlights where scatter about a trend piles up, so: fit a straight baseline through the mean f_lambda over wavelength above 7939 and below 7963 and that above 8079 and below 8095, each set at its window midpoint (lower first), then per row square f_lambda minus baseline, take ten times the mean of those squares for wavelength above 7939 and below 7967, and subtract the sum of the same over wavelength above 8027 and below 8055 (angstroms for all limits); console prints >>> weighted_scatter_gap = 1.4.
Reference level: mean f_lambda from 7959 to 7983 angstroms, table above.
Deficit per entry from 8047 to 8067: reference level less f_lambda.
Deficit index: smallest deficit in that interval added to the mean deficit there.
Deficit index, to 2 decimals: -0.98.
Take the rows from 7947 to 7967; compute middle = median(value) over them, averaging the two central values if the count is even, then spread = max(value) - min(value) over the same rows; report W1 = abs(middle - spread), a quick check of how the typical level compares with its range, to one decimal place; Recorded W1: 4.1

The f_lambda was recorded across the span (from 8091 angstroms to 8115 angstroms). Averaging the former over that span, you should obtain 5.35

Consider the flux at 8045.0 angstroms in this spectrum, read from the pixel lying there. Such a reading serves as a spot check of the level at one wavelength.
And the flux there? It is 5.19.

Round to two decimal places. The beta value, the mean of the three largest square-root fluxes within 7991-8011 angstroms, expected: 2.38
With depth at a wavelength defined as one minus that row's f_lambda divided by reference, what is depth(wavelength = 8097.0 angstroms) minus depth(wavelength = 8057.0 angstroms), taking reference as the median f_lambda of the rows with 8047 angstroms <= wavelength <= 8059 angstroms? 0.06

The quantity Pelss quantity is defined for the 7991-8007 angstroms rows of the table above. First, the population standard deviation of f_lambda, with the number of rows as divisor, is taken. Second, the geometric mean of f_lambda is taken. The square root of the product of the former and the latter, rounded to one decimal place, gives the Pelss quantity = 1.0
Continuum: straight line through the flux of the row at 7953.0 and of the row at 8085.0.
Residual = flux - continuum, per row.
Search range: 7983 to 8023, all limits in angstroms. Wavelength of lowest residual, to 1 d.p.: 8005.0 angstroms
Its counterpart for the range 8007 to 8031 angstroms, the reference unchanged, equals 8009.0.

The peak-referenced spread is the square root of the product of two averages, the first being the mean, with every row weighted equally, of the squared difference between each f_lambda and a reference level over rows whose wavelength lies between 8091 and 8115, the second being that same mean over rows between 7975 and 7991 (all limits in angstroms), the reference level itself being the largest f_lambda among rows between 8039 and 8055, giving 0.13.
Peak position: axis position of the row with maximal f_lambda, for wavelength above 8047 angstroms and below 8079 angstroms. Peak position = 8065.0 angstroms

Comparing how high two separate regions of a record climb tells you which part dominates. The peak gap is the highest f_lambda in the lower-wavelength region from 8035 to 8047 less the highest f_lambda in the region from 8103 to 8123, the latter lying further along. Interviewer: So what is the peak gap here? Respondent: 0.07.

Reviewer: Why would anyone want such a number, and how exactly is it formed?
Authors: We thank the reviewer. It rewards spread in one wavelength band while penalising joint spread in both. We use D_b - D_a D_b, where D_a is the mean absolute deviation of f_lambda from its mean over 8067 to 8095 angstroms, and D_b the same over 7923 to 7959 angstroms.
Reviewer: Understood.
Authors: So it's 0.23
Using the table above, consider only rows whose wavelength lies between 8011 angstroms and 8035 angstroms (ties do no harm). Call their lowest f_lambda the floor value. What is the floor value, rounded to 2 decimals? 5.46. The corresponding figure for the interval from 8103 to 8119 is 5.23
